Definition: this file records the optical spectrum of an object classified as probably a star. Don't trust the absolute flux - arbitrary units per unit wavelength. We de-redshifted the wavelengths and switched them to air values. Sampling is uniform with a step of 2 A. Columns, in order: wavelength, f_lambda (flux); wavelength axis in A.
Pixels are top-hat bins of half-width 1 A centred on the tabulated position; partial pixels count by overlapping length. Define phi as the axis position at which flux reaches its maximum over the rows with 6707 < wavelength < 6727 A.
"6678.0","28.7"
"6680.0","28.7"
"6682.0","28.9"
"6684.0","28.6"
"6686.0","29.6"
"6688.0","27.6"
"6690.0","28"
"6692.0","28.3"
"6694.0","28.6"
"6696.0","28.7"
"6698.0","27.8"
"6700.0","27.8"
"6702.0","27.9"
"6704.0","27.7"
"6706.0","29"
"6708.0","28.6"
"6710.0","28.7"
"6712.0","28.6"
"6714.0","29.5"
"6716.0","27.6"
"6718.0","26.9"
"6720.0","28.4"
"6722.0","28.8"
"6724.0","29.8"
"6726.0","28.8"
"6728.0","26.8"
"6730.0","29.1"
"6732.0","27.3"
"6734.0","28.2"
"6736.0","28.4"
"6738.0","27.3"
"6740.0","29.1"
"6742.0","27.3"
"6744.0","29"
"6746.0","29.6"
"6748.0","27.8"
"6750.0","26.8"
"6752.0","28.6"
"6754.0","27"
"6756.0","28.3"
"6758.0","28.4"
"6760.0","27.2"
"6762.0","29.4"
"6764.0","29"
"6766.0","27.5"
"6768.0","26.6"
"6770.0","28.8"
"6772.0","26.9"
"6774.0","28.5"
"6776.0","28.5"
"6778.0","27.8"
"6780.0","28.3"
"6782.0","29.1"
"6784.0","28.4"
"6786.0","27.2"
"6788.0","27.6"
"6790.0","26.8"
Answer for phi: 6724.0 A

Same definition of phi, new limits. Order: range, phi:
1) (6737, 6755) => 6746.0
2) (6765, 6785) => 6782.0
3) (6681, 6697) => 6686.0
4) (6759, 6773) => 6762.0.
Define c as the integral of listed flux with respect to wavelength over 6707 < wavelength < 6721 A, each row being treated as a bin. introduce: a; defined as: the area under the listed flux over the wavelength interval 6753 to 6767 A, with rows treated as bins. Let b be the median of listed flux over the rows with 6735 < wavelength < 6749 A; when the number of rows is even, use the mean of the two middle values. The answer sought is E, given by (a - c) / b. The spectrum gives -0.11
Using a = 394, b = 28.4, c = 397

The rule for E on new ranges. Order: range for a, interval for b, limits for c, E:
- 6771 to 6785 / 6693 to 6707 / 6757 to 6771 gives 0.04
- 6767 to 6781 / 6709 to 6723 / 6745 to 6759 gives -0.08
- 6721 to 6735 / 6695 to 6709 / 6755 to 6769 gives 0.17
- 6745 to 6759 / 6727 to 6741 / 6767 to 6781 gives 0.08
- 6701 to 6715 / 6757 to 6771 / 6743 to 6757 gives 0.20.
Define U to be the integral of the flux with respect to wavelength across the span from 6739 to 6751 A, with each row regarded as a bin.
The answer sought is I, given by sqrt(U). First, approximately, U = 339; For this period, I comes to 18.4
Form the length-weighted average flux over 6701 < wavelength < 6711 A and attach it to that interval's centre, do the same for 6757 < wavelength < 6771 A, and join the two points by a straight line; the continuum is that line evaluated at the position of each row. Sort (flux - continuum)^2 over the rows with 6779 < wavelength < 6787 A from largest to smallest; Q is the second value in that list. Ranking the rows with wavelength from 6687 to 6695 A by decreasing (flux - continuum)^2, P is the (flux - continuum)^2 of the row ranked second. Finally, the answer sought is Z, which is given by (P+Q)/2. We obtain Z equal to 0.4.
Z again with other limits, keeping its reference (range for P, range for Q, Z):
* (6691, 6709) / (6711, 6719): 0.9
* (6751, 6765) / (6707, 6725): 1.7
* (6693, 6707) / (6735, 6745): 0.6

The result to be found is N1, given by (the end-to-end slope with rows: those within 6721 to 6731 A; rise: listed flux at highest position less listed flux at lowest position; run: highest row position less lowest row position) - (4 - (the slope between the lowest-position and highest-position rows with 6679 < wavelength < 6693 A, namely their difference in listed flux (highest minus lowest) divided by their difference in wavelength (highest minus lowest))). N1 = -4.00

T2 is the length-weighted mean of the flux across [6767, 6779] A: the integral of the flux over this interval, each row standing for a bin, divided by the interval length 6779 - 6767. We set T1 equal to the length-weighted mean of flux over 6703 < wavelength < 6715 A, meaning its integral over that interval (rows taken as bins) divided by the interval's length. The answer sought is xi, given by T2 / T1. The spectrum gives 0.97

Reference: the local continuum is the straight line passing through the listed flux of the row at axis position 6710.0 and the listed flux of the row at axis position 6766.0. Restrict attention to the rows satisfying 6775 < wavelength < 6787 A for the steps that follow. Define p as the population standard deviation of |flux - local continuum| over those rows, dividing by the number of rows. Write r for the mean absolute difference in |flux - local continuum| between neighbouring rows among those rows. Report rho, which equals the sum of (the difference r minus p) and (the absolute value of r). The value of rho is 1.0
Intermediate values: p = 0.57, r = 0.8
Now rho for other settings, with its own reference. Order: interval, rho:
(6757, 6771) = 1.0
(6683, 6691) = 0.8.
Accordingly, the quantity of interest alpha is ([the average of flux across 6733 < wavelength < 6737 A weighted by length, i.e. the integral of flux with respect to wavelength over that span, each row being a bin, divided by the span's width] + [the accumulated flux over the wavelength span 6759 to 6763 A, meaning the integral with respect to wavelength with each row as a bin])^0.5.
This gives 12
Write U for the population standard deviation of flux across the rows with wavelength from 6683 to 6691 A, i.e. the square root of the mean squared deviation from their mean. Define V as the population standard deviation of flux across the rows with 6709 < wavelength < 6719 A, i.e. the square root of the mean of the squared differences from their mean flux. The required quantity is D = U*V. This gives 0.68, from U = 0.8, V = 0.909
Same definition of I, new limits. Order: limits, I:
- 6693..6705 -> 18.4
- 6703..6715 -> 18.6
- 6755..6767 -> 18.4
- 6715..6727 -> 18.5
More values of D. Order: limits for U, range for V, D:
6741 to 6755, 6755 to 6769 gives 0.92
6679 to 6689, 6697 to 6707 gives 0.31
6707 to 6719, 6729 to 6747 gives 0.71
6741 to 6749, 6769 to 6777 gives 0.68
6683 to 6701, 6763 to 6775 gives 0.55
